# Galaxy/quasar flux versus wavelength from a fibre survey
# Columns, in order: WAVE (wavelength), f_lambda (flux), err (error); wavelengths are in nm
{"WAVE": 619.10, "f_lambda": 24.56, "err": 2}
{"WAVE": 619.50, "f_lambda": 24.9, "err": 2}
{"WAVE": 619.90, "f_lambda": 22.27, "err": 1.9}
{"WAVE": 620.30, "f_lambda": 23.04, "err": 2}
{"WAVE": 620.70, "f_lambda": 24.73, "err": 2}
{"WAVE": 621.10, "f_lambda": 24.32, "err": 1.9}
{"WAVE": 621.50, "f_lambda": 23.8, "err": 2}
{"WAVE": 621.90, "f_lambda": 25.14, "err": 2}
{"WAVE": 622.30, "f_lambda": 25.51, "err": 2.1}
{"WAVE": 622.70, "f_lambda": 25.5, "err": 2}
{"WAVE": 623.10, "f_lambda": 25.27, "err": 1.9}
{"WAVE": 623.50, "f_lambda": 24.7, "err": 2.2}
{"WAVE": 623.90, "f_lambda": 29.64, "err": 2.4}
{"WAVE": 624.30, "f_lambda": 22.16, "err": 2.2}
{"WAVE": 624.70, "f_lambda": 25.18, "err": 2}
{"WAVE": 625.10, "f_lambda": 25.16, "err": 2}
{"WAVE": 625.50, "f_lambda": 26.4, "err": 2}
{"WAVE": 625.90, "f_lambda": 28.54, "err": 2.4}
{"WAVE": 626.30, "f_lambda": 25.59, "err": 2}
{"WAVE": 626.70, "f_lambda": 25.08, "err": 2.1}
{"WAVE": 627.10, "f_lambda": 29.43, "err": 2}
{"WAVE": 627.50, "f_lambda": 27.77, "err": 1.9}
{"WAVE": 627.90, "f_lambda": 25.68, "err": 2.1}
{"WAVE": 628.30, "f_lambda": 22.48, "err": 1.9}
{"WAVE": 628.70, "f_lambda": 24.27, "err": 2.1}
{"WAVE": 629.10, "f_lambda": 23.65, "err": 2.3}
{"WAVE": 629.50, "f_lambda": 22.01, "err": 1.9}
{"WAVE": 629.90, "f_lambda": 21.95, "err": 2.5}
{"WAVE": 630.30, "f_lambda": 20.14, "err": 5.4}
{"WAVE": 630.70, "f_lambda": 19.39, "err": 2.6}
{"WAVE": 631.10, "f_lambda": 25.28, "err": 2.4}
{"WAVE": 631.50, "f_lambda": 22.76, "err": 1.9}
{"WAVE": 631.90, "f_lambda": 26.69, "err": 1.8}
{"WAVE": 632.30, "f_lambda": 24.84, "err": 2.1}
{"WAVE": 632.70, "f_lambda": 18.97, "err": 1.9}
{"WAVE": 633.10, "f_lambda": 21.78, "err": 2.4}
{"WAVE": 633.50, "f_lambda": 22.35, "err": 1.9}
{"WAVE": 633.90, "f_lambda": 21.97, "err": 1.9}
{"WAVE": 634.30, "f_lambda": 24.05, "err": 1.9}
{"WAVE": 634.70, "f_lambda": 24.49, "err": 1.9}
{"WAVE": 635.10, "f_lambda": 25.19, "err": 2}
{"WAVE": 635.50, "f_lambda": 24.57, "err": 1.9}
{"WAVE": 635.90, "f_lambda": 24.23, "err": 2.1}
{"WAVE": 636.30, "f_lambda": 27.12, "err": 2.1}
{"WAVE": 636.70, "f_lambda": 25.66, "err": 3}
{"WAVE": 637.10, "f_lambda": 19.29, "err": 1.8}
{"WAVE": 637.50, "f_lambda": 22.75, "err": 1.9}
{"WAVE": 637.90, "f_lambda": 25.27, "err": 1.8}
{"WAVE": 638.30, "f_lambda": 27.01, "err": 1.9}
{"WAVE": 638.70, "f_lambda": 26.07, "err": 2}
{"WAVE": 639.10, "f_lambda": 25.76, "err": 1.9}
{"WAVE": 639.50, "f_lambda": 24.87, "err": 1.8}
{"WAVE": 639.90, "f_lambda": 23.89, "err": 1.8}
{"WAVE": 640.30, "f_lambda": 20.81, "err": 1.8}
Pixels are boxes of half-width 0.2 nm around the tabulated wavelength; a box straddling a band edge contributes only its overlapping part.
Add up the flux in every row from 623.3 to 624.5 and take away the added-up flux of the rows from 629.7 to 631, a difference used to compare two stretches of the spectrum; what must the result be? 15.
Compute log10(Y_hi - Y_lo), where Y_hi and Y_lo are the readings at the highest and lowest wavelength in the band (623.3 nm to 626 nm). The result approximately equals 0.6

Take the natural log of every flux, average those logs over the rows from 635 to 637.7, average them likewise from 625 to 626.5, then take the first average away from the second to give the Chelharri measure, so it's 0.10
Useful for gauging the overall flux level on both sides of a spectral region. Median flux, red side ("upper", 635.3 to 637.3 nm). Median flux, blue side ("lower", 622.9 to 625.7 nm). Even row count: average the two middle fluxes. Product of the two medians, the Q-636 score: 619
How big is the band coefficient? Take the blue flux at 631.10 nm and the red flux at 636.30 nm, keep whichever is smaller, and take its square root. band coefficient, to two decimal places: 5.03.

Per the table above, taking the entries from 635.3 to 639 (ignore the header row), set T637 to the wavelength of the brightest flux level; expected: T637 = 636.30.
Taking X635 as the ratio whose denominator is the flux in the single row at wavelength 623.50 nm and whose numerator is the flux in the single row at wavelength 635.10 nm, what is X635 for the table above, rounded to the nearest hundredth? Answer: 1.02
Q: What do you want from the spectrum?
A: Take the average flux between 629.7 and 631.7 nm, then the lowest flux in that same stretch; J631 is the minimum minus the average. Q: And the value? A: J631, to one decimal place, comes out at -2.5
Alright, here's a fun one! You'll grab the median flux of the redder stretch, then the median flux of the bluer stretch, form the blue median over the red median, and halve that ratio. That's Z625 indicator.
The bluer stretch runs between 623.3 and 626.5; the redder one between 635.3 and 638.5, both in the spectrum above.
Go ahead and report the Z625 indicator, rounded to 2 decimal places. 0.51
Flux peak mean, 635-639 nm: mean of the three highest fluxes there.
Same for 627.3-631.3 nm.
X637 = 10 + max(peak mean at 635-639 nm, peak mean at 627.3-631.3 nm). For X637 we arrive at 36.7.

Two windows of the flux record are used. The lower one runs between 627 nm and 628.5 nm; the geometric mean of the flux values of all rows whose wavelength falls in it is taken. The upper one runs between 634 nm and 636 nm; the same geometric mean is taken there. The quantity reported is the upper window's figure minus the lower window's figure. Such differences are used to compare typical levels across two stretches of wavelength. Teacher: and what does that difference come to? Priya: -2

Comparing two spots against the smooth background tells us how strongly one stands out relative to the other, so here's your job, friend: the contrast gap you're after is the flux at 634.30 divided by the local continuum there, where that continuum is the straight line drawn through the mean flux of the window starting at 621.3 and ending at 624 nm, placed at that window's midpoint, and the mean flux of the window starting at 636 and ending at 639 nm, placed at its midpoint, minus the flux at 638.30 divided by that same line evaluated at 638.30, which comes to -0.13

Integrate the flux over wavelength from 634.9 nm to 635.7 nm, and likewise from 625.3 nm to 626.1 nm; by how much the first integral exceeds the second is -2.1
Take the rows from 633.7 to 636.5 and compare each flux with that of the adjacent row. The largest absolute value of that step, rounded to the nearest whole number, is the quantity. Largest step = 3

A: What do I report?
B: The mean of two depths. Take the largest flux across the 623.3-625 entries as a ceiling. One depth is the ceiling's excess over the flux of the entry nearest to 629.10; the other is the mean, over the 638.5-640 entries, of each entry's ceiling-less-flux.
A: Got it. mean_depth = 5.2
